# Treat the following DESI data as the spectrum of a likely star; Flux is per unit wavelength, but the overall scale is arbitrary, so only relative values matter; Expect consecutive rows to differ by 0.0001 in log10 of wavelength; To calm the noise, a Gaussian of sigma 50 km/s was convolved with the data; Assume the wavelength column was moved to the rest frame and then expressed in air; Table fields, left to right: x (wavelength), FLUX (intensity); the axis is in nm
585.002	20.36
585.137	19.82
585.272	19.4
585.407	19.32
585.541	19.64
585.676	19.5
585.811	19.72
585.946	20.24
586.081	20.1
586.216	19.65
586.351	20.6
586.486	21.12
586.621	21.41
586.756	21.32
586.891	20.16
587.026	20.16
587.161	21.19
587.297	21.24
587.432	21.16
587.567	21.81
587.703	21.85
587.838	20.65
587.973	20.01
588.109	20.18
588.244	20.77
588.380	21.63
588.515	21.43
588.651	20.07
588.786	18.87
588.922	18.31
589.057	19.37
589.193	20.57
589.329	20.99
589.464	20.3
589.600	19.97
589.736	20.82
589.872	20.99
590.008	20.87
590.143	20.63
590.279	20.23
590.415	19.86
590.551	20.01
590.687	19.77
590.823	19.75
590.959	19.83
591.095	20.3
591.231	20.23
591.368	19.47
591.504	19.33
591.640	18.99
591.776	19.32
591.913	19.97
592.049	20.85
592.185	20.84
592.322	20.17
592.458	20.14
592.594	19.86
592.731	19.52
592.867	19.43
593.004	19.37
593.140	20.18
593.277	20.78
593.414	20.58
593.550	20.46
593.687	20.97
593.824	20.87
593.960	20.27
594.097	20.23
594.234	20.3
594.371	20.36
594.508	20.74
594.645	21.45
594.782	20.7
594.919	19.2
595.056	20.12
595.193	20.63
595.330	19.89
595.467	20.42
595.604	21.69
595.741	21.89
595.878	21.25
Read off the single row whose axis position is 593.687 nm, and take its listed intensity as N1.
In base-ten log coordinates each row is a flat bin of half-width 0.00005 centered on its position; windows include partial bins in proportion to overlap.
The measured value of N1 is 20.97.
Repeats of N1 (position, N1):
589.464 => 20.3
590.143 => 20.63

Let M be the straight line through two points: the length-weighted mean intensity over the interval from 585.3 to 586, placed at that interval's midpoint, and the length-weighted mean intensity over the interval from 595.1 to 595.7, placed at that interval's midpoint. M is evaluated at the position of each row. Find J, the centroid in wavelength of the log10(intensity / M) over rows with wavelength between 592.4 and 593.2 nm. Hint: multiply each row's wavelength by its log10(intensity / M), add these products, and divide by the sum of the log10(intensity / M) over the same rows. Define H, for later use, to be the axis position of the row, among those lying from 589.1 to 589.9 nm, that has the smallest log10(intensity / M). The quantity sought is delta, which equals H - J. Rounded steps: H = 589.600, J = 592.83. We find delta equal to -3.23 nm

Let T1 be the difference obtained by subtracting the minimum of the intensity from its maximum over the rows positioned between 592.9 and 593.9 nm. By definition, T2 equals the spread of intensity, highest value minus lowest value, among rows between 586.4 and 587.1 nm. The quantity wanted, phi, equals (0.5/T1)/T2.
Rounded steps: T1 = 1.6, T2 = 1.25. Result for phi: 0.25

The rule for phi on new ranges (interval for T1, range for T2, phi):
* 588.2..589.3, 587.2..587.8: 0.22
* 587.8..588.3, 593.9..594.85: 0.54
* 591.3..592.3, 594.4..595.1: 0.12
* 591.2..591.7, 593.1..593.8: 0.51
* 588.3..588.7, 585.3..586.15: 0.35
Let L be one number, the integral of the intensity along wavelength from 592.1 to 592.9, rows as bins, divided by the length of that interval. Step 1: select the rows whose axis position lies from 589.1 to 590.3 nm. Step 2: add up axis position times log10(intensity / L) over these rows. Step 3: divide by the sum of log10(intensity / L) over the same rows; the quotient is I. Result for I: 589.73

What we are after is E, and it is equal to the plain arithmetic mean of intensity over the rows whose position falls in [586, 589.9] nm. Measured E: 20.6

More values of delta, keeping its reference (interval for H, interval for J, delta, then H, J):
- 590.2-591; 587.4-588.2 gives 3.18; 590.823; 587.64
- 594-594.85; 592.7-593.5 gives 1.25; 594.097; 592.85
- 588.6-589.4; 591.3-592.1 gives -2.64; 588.922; 591.56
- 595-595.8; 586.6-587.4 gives 8.39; 595.330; 586.94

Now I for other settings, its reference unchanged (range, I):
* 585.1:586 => 585.44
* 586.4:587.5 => 586.95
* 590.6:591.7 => 591.38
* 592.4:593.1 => 592.87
